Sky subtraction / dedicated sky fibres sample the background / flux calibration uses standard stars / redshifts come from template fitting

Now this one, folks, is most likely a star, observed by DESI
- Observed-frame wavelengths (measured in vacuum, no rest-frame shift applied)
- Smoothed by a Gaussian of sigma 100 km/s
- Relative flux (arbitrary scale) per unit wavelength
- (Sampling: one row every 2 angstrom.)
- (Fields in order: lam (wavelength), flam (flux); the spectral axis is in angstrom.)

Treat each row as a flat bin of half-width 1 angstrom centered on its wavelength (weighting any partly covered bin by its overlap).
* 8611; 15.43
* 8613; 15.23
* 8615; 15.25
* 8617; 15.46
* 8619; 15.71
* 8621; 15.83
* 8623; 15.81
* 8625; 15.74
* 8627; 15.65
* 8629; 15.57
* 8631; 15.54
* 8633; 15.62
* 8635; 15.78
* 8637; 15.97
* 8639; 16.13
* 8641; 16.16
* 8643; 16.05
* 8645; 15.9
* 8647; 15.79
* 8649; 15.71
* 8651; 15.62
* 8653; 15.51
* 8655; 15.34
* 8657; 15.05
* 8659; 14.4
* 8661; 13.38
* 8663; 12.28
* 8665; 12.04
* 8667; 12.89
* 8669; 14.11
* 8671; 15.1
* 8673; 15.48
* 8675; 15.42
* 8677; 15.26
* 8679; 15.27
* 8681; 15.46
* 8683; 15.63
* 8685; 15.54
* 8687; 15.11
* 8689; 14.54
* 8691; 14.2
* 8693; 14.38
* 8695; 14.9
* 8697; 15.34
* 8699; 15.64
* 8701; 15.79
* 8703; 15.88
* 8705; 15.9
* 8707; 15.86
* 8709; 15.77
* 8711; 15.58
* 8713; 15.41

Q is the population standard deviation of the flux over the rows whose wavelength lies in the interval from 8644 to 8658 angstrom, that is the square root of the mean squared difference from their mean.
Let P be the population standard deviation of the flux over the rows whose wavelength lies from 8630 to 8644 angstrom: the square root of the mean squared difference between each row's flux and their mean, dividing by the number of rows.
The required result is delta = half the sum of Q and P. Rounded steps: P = 0.23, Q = 0.27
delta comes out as 0.25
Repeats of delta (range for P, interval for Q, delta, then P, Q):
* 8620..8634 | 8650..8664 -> 0.63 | 0.11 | 1.16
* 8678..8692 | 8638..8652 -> 0.35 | 0.50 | 0.20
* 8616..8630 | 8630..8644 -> 0.18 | 0.12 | 0.23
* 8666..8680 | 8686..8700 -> 0.69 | 0.89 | 0.49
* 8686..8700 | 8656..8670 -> 0.76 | 0.49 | 1.04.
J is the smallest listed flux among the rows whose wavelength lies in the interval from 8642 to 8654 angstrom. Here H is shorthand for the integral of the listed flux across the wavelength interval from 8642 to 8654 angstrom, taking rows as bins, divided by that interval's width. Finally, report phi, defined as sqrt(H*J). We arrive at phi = 15.6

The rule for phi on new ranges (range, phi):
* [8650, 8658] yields 15.2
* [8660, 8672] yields 12.7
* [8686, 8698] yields 14.5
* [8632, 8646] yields 15.8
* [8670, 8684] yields 15.2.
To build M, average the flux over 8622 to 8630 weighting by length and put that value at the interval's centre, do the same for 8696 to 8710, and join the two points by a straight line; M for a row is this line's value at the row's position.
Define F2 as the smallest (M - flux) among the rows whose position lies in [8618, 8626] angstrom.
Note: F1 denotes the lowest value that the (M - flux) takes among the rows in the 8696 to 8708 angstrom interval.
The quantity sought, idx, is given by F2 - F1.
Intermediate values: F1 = -0.16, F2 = -0.14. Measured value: 0.02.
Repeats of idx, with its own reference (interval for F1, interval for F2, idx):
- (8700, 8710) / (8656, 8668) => 0.82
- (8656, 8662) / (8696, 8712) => -0.82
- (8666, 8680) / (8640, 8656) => -0.70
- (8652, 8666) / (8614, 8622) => -0.34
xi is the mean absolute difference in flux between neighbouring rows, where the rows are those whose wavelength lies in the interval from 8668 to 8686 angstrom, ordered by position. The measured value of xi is 0.26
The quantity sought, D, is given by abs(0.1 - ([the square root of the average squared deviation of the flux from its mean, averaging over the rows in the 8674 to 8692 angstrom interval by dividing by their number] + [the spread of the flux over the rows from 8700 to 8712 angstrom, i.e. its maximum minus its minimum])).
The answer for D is 0.67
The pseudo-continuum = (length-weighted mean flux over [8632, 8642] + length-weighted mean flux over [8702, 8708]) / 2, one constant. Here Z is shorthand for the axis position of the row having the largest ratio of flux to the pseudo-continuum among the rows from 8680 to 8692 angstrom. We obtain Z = 8683 angstrom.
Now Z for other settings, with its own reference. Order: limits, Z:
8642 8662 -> 8643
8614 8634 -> 8621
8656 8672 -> 8671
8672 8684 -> 8683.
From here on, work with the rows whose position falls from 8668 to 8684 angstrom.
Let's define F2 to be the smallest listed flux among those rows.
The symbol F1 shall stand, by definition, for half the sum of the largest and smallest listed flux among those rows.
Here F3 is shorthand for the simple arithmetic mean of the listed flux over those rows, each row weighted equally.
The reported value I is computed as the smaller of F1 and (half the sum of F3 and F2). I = 14.7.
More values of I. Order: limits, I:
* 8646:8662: 14.2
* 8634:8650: 15.8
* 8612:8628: 15.4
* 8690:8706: 14.7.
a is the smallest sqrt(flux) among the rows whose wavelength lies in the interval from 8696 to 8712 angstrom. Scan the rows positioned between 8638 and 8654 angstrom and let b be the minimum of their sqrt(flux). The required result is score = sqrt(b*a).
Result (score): 3.93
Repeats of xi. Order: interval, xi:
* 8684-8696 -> 0.41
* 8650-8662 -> 0.45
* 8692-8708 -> 0.22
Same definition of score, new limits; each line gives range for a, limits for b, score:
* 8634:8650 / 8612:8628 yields 3.93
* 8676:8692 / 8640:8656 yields 3.84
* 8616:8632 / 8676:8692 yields 3.85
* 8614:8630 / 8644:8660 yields 3.85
